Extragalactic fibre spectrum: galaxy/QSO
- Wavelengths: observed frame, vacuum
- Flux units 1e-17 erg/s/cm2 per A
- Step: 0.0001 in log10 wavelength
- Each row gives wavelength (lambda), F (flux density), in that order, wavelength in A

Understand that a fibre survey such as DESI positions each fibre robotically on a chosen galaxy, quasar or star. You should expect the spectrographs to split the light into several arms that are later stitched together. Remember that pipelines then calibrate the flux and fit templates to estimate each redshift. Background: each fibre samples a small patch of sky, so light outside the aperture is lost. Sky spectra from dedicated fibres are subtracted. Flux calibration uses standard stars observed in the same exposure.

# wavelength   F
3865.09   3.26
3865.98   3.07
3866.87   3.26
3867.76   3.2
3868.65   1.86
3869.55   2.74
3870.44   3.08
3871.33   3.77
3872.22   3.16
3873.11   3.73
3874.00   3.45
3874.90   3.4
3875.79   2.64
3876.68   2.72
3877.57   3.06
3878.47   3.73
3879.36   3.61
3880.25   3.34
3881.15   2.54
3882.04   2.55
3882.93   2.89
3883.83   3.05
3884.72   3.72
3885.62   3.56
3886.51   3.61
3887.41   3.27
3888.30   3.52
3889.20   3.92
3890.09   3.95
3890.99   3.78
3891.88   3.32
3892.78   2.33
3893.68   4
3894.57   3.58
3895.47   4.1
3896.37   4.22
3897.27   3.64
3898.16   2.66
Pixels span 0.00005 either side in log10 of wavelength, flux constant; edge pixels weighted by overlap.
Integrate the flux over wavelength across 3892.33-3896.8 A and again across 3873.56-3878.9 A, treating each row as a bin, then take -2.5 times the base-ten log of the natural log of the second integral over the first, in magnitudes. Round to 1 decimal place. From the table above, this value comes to 3.6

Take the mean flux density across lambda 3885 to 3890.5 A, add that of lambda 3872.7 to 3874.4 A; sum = 7.2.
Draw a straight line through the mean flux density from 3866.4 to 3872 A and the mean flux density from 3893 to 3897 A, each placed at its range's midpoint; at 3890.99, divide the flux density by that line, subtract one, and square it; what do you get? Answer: 0.000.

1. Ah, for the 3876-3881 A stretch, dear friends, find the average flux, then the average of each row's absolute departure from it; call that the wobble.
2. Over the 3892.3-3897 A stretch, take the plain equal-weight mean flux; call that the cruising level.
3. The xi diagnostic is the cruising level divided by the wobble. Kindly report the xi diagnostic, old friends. 11.3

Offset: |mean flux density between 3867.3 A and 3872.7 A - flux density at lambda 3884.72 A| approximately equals 0.75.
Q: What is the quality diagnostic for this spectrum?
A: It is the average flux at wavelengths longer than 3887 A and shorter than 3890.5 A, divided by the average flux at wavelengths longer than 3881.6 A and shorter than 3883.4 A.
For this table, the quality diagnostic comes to 1.35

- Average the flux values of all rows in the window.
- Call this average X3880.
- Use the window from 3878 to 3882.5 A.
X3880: 3.15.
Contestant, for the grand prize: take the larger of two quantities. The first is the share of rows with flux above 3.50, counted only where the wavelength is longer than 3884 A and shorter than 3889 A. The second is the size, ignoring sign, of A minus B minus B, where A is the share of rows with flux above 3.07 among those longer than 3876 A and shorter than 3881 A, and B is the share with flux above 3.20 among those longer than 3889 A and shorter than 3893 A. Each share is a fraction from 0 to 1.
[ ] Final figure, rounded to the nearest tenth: 1.0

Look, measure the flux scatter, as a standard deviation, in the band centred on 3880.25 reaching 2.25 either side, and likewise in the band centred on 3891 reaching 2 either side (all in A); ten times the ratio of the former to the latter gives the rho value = 8.4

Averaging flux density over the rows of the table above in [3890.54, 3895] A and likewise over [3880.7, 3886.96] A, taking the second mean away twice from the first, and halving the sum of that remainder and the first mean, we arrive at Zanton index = 0.27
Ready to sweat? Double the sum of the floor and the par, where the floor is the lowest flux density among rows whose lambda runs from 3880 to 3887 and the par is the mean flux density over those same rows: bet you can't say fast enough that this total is 11.4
